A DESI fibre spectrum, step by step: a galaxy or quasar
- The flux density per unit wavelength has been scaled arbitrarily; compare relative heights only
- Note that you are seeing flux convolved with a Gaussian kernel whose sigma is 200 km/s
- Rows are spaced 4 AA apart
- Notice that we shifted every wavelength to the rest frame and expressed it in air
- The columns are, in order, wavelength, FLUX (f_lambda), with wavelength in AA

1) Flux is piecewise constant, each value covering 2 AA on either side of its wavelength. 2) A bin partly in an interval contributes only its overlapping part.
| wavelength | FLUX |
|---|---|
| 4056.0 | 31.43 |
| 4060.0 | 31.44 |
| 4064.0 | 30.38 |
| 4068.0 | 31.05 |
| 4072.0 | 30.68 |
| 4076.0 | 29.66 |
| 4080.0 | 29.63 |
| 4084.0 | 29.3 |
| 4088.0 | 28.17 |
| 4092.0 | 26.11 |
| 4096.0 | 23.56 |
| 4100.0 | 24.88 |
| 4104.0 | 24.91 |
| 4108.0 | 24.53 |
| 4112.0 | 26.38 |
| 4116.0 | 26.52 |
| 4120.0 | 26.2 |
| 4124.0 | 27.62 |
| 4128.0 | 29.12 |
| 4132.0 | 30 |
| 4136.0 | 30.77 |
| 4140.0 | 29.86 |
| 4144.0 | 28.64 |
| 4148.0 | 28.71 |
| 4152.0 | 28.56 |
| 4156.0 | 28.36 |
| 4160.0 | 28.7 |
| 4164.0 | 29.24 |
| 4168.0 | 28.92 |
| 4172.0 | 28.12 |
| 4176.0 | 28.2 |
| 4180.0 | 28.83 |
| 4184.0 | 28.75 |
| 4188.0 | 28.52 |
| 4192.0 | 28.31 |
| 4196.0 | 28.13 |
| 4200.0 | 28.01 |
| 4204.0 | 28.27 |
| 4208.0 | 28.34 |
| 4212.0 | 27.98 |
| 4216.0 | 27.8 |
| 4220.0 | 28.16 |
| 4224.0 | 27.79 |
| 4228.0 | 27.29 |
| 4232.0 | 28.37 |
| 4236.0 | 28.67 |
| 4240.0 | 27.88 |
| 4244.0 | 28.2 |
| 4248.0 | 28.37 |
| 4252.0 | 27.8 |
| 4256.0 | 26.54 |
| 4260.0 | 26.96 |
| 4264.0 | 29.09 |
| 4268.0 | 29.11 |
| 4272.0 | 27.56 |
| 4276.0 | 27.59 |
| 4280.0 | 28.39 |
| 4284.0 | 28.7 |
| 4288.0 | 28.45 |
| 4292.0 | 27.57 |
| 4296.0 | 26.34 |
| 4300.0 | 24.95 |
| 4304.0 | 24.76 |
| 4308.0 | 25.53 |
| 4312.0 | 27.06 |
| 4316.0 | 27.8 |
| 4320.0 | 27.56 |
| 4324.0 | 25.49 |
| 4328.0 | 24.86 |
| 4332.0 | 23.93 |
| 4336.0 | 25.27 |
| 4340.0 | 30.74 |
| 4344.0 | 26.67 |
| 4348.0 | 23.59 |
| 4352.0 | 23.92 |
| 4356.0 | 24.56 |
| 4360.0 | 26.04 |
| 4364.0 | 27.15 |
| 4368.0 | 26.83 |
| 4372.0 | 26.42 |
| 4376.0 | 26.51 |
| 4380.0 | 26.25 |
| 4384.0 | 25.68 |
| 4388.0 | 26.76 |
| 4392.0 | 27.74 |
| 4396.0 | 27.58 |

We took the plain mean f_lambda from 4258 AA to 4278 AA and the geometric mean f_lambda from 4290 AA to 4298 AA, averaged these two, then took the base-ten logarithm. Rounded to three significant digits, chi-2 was 1.44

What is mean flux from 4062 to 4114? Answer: 27.6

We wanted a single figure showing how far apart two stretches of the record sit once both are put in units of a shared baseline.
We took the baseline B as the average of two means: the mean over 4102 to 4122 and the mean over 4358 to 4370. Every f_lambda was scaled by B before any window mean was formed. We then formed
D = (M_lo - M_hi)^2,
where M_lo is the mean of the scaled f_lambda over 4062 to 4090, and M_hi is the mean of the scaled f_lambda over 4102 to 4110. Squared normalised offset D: 0.0382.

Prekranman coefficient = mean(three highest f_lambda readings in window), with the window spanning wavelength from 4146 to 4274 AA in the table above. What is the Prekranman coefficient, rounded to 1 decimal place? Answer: 29.1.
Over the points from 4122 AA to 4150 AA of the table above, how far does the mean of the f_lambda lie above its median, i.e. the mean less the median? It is 0.1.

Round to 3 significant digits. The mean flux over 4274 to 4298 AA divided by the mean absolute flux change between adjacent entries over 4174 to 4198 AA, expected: 105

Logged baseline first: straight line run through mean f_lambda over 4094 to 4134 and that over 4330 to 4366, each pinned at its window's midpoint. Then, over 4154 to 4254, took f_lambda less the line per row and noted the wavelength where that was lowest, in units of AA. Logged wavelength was 4228.0 AA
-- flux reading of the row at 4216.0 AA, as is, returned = 27.8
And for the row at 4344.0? 26.67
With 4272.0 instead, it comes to 27.56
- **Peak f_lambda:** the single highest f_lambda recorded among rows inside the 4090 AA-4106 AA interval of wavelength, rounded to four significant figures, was 26.11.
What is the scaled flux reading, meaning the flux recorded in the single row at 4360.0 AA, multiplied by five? 130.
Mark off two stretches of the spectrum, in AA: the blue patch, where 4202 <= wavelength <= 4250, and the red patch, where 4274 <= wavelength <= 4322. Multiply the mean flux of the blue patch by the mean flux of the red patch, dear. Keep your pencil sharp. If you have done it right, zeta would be 760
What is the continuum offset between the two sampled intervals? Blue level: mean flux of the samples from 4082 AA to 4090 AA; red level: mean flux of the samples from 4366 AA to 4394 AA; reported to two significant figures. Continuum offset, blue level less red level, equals 2.1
